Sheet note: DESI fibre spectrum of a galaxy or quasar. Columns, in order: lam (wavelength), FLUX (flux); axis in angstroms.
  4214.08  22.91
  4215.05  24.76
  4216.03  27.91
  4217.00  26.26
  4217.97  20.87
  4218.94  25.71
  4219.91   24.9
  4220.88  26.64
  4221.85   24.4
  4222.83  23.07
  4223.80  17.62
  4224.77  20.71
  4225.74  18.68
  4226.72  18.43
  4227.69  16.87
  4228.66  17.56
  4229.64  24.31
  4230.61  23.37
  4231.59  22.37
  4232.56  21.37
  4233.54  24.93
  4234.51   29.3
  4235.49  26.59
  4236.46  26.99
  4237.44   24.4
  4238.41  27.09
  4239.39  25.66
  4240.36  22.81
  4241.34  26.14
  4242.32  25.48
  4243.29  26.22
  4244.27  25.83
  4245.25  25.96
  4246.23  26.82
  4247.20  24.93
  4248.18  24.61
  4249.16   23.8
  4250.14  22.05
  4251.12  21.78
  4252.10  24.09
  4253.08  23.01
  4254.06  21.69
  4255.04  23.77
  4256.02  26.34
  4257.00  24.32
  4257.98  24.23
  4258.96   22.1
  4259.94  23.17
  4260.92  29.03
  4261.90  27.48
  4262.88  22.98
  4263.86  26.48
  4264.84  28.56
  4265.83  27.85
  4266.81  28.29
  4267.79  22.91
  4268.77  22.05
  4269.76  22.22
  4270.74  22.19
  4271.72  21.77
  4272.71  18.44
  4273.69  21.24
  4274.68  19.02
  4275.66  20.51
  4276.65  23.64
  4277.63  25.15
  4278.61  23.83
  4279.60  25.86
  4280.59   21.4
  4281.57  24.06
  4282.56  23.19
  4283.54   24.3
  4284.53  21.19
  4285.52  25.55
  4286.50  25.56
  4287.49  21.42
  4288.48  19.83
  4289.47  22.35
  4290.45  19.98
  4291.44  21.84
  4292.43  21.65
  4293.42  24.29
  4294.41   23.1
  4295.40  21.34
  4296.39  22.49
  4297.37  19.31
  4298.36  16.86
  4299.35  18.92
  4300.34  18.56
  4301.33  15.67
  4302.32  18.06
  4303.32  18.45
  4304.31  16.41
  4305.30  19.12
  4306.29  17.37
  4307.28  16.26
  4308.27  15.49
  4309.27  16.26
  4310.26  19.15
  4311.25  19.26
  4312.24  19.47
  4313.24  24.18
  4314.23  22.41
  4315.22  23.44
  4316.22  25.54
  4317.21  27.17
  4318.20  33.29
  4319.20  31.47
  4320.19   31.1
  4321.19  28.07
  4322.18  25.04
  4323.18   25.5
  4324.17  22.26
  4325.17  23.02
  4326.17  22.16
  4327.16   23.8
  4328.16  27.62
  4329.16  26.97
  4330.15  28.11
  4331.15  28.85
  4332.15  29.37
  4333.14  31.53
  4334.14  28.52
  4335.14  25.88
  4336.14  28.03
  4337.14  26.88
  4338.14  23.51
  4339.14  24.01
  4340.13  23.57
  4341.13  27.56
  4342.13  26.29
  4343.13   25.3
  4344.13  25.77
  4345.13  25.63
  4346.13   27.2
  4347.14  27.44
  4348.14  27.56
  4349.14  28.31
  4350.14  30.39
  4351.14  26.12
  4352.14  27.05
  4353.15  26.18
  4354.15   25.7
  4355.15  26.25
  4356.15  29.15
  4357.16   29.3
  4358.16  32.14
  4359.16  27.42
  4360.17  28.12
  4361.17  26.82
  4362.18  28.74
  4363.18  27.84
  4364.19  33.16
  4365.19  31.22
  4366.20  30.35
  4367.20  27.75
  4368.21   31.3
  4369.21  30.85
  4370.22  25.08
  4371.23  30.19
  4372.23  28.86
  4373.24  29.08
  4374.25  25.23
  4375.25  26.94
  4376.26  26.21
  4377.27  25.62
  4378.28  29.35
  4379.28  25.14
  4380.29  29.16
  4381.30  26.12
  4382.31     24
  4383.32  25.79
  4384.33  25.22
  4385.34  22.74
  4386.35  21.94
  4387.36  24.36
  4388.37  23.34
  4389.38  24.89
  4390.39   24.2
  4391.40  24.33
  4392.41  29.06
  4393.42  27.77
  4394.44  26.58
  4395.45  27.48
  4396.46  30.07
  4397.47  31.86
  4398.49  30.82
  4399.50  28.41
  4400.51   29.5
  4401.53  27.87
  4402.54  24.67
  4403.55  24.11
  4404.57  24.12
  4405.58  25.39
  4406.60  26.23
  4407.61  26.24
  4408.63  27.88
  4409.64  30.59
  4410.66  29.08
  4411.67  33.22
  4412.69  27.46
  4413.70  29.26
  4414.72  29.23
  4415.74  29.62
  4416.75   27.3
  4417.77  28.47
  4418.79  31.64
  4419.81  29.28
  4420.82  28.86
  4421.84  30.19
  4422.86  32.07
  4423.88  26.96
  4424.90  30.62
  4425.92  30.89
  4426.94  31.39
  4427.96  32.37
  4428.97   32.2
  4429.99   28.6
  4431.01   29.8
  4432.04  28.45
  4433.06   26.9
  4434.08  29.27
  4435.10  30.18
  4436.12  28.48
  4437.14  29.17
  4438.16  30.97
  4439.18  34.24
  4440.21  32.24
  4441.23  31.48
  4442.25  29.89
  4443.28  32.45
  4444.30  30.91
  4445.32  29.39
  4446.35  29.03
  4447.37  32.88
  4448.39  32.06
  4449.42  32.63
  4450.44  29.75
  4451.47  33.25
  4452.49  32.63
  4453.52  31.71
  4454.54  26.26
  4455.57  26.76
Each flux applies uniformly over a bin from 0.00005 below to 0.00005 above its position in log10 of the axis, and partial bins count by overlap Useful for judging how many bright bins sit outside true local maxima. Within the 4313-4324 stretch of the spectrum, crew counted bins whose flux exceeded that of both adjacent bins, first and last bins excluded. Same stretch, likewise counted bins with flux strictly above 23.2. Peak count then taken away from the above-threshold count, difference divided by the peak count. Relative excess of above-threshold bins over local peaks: 9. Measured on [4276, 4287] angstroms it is 1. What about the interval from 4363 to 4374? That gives 3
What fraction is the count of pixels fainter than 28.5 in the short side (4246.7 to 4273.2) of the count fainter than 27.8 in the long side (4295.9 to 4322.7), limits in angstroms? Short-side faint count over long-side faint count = 1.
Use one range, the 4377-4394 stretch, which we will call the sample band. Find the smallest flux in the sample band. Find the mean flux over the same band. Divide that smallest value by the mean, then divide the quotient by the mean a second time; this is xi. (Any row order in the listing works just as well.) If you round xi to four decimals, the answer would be 0.0338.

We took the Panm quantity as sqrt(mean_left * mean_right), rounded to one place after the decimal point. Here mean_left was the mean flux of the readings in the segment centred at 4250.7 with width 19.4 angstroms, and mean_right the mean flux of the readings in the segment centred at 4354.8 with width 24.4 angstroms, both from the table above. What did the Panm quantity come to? 26.1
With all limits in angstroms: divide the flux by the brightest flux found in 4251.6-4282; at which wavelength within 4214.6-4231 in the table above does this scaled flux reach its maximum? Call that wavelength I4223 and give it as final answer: 4216.03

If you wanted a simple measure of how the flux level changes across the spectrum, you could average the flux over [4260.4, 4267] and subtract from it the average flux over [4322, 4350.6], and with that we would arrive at 0.8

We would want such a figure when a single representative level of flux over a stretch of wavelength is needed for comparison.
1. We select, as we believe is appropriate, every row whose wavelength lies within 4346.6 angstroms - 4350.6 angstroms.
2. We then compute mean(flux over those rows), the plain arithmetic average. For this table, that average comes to 28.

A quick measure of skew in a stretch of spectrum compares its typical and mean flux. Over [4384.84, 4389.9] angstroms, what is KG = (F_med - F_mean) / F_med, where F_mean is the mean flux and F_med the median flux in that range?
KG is -0.005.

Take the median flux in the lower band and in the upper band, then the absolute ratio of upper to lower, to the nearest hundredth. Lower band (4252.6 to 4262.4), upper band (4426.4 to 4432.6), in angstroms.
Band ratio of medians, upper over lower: 1.27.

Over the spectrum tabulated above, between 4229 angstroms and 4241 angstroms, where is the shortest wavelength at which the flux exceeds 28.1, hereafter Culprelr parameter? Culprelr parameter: 4234.51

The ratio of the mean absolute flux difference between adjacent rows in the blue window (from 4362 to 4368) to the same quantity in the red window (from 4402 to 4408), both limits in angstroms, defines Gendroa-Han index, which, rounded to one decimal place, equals 4.3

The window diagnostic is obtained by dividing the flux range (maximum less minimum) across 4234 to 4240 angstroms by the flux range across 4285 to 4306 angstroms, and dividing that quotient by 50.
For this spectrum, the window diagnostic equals 0.0099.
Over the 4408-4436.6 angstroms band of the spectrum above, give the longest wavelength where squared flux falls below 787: 4433.06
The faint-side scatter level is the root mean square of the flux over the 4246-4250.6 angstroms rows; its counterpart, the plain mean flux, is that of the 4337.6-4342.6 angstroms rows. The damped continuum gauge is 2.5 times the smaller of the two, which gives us 61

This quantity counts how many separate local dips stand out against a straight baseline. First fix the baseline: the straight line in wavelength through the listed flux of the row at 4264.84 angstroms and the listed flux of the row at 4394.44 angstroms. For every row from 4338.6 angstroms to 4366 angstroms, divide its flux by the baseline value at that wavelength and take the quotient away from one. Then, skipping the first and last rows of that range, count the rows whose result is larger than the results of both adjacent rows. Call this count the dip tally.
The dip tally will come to 8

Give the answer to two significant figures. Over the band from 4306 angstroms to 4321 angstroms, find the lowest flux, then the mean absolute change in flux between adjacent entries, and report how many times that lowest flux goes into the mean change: 0.12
